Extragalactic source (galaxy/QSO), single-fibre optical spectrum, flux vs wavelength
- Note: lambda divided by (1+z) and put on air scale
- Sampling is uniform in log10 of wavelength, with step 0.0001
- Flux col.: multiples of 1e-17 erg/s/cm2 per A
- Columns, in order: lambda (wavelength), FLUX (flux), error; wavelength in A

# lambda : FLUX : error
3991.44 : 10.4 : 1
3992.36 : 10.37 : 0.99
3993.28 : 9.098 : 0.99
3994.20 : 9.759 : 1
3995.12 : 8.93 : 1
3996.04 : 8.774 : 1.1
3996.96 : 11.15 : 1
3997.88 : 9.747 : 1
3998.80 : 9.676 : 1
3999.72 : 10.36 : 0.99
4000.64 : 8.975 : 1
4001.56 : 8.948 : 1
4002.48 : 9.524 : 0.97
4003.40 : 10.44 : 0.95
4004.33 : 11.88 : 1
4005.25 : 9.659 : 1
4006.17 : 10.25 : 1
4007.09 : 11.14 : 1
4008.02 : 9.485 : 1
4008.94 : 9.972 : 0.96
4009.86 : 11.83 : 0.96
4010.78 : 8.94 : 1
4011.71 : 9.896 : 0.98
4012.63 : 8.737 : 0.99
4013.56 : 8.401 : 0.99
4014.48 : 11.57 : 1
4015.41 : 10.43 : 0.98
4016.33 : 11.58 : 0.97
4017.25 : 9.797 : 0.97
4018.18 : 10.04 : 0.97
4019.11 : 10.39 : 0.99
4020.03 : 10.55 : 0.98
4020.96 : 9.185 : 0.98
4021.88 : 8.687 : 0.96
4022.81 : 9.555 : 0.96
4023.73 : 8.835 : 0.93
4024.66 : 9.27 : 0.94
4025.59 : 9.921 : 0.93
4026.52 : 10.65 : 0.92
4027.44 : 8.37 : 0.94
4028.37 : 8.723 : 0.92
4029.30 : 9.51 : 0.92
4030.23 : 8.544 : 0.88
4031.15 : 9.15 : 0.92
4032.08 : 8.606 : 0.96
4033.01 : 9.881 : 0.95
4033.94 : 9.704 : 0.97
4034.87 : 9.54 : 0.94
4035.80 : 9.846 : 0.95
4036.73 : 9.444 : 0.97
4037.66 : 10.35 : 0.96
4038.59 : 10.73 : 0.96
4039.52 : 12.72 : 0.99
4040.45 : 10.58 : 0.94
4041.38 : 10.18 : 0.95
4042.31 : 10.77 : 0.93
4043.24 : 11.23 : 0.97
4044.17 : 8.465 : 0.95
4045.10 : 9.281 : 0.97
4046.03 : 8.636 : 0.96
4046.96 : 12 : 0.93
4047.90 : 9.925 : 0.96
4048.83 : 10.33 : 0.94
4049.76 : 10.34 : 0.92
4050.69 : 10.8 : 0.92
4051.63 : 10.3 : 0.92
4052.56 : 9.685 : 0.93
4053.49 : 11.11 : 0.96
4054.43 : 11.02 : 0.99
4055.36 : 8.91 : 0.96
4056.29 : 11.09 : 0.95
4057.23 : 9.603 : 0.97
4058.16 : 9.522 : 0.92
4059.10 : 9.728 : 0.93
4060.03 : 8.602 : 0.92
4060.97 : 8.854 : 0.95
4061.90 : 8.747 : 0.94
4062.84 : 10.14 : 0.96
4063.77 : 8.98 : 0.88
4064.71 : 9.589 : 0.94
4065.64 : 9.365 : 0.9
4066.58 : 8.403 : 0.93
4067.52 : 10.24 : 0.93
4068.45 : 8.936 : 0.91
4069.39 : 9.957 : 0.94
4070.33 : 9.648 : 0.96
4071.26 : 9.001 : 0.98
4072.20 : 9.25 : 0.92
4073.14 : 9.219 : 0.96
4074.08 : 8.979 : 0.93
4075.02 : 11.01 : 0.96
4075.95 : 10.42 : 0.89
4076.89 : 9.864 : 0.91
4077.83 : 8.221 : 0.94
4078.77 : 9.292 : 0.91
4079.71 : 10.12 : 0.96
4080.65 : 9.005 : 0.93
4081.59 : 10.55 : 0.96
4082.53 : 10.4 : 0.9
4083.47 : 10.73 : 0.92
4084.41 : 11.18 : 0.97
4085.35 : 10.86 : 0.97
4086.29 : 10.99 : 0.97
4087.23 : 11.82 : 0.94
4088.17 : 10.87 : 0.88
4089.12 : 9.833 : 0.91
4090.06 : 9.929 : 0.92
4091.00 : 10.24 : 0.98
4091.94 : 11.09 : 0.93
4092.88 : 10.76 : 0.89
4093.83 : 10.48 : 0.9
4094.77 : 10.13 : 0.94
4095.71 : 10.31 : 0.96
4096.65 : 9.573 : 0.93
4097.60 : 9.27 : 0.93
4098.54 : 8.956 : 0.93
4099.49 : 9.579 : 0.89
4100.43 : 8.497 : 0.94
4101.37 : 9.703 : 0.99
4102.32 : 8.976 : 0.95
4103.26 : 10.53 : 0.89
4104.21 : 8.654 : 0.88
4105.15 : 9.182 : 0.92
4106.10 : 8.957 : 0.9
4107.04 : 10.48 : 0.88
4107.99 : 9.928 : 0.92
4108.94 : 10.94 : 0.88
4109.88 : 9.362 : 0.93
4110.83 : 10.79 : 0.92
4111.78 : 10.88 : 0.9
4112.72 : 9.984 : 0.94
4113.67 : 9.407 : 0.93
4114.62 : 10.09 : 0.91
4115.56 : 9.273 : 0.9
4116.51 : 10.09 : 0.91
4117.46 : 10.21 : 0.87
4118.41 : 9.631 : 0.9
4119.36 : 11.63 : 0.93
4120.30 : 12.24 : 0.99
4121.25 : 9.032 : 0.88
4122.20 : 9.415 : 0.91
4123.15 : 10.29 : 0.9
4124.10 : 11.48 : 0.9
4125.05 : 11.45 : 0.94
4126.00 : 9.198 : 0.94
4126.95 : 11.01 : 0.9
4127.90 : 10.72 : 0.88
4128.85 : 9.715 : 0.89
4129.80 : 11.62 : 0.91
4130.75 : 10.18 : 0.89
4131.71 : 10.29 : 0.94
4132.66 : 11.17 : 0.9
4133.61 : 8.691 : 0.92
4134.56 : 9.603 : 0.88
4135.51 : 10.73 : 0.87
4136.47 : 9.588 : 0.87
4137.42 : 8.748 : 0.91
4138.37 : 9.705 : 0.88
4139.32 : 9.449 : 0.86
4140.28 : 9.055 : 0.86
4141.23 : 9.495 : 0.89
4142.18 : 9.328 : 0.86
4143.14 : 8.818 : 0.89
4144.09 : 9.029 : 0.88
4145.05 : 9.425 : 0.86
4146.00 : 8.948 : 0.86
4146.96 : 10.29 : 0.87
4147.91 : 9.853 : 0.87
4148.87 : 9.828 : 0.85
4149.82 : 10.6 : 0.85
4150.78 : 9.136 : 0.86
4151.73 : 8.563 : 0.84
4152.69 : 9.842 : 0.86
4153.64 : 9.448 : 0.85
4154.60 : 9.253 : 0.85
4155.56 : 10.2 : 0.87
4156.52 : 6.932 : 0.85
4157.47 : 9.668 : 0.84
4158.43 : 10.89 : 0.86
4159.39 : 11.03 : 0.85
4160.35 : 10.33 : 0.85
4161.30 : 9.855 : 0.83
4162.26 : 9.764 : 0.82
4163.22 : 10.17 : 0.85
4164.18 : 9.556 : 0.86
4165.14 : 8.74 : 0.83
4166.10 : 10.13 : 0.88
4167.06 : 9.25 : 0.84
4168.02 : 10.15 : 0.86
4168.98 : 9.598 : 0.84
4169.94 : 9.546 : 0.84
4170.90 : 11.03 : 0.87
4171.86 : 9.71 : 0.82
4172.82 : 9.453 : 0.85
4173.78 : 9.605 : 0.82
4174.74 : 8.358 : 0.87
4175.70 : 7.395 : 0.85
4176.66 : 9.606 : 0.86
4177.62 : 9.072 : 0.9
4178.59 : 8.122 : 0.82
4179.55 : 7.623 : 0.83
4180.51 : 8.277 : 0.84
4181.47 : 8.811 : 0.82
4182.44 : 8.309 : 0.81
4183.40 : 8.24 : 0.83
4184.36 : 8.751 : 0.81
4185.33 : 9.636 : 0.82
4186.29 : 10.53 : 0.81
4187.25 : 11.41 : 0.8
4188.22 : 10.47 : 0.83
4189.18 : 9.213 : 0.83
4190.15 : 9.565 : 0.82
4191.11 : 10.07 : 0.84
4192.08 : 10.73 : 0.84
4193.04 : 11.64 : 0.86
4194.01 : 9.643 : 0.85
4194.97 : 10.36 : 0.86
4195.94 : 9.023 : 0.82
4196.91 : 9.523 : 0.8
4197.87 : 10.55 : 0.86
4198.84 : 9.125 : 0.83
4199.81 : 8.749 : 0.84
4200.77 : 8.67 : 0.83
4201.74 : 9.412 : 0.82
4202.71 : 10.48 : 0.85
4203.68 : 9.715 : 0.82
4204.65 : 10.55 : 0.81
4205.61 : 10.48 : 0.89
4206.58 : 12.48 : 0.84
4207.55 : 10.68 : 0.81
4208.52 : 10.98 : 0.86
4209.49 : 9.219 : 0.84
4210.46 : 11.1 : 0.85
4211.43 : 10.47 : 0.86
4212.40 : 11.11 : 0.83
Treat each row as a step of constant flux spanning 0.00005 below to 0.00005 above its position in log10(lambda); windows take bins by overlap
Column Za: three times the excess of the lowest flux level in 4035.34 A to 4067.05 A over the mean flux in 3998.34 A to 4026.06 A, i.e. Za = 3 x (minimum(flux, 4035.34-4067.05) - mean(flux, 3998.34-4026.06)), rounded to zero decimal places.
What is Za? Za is -5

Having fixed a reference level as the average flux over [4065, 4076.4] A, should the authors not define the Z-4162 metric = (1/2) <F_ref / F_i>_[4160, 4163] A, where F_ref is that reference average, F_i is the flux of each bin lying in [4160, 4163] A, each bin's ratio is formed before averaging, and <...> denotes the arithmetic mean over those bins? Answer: 0.48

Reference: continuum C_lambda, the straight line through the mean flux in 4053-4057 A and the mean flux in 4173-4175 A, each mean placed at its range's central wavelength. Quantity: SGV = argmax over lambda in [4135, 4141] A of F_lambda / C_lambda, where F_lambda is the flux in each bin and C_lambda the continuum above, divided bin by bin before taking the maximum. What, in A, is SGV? 4135.51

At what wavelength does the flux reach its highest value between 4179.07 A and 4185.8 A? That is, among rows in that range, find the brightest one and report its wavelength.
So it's 4185.33 A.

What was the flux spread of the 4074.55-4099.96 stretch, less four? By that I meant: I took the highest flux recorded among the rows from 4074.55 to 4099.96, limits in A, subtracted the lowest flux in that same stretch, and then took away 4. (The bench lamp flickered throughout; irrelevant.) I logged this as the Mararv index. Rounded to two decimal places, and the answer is -0.40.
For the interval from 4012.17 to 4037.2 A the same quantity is -0.79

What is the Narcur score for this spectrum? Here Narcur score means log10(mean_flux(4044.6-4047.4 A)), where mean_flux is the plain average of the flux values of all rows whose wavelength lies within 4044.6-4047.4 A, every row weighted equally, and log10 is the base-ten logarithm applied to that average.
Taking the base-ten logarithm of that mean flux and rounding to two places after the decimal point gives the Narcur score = 1.00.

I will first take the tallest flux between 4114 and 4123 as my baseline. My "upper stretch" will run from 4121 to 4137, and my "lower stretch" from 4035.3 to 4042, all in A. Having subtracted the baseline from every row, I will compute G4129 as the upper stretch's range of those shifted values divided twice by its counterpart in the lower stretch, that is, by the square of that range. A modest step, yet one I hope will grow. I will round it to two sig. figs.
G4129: 0.27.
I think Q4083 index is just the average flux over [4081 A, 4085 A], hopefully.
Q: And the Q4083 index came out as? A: 10.7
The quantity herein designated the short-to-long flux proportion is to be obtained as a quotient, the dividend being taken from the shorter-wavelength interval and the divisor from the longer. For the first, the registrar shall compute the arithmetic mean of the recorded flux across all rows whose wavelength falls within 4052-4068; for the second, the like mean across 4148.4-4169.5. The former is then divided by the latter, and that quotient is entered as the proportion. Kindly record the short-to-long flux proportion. 0.99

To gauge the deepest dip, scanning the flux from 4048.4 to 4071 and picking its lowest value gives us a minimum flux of 8.403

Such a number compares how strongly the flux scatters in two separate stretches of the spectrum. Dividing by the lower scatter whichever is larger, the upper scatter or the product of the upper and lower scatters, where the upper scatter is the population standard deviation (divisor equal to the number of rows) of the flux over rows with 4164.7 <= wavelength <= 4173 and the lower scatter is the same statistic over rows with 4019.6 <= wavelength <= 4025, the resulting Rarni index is 1.0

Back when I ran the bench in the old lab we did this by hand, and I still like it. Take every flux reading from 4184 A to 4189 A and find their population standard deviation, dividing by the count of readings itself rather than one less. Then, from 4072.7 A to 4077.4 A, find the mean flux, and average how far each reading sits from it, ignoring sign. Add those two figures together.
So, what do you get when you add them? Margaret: 1.55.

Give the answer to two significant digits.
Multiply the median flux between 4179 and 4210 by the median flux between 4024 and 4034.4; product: 89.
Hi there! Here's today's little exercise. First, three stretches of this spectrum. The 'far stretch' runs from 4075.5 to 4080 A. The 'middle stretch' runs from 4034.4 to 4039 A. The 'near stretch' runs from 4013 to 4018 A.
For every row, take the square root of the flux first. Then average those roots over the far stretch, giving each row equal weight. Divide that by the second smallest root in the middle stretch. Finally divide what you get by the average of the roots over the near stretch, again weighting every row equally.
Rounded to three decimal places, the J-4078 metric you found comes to 0.312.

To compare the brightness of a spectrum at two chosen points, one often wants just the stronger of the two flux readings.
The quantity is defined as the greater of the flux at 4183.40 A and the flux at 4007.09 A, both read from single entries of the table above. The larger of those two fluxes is 11.1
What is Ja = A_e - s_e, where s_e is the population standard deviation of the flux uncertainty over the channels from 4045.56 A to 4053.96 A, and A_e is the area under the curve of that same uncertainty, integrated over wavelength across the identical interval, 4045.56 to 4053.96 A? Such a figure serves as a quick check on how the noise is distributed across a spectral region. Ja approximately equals 7.9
